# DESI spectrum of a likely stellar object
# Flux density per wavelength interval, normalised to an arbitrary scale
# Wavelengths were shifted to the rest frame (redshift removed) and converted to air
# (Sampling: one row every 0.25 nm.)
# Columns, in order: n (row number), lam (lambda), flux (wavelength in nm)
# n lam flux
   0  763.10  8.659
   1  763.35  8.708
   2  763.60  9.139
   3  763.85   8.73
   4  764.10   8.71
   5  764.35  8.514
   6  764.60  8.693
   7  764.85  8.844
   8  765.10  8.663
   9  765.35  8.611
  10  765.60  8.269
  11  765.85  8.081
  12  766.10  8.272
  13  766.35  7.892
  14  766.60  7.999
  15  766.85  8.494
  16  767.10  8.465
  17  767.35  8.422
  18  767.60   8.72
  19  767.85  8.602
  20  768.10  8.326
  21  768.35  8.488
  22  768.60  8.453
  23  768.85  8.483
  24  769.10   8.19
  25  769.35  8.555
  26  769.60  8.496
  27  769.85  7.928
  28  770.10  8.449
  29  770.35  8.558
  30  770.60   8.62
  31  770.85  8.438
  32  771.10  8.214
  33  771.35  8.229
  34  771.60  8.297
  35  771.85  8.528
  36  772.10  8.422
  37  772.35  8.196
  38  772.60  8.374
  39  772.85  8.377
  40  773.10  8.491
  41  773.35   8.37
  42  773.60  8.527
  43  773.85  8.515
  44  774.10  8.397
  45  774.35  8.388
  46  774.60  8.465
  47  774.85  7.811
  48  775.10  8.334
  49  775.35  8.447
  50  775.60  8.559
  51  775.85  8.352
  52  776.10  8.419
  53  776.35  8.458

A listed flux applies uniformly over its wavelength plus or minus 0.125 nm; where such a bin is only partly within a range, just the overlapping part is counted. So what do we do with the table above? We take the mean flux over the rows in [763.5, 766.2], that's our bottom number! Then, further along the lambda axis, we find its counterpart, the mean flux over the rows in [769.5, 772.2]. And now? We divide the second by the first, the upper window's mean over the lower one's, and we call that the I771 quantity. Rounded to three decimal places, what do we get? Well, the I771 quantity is 0.975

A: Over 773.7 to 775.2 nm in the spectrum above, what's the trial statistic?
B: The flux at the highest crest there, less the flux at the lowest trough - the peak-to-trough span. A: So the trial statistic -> 0.7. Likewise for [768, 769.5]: 0.4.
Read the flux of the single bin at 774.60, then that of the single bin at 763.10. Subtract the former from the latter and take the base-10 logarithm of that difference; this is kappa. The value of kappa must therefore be -0.7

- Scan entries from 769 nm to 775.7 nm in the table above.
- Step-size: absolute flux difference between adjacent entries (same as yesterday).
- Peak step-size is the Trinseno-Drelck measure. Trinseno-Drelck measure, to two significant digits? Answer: 0.65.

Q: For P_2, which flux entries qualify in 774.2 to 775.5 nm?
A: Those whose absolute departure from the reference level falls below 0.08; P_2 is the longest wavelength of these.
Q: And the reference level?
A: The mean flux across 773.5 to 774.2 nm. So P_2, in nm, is 775.35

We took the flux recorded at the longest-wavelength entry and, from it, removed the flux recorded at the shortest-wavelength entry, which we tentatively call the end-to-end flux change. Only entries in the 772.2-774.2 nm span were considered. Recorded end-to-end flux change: 0.20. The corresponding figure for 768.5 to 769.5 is 0.10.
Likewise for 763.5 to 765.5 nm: -0.53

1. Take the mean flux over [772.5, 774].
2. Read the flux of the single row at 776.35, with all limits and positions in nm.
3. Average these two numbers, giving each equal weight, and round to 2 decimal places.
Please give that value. 8.45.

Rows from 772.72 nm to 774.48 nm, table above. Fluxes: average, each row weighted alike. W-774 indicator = 8.44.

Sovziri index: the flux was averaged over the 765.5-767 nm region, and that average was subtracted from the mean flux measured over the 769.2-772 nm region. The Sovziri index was 0.22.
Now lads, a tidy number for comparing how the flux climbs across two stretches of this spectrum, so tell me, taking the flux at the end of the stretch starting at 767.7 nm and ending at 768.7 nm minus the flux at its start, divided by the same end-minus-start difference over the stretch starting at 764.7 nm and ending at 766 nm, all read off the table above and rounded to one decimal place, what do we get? 0.2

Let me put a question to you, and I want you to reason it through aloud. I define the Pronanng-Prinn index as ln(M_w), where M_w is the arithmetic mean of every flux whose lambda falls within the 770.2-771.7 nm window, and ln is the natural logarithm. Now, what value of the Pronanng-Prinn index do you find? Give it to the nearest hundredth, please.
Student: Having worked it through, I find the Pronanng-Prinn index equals 2.13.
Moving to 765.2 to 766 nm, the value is 2.12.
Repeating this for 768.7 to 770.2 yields 2.12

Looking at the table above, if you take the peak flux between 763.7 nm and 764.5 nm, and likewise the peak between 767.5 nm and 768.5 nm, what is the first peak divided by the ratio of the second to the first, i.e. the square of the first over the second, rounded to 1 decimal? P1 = 8.7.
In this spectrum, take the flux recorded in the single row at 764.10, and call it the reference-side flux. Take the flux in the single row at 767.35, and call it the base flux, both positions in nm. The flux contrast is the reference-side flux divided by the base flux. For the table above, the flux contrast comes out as 1.03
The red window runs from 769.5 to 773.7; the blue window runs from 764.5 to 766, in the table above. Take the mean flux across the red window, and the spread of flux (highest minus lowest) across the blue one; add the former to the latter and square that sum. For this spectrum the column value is 84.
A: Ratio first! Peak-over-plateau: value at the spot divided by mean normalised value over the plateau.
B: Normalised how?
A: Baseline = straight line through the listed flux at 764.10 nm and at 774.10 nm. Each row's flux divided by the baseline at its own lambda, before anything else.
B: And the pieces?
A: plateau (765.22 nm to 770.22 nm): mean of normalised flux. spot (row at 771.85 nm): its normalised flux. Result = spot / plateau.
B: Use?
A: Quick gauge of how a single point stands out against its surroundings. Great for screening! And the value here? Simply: 1.04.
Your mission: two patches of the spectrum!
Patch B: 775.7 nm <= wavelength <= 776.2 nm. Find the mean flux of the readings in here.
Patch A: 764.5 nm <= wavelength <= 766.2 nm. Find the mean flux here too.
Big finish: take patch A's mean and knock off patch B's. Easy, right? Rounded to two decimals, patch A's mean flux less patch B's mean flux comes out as 0.10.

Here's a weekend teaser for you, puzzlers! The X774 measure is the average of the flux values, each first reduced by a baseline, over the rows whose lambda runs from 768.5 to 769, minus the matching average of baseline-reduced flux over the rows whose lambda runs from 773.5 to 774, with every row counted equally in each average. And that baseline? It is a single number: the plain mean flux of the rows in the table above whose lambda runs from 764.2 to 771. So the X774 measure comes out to -0.1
